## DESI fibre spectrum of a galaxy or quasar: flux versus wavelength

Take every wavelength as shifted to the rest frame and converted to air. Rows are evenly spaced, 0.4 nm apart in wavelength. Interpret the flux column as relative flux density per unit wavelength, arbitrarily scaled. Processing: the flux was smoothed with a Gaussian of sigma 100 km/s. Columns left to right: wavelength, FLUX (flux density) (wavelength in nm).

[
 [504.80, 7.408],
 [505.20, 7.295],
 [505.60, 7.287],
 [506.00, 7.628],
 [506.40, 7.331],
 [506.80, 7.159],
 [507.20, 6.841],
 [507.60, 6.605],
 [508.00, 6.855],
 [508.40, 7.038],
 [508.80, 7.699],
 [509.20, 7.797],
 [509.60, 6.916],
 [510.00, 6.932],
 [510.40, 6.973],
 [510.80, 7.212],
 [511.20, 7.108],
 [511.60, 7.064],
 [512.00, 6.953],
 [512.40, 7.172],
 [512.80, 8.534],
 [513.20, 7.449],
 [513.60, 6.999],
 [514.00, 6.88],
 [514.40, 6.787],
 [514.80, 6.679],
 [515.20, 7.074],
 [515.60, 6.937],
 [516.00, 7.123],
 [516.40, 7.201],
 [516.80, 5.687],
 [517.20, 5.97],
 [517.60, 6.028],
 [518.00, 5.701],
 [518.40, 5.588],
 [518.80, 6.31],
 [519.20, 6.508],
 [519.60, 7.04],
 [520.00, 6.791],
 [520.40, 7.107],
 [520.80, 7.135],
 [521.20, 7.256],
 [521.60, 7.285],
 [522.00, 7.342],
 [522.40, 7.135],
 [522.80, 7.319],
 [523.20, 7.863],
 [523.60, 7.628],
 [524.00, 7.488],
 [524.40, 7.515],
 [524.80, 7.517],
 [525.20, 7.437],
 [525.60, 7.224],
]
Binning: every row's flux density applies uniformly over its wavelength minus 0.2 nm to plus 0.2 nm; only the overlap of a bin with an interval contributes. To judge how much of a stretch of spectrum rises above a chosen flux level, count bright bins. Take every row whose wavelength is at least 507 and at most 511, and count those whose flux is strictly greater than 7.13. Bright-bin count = 3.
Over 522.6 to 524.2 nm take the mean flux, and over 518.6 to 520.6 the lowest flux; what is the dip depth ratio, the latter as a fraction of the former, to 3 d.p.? 0.833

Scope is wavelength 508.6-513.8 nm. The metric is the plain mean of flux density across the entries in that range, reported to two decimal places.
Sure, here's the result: 7.29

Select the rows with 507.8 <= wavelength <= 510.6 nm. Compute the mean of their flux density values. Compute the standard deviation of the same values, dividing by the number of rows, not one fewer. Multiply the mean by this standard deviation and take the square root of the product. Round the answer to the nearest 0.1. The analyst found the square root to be 1.6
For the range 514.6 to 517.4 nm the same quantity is 1.9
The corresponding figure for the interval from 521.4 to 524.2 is 1.3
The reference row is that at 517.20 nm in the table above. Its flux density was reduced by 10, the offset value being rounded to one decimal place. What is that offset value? -4.0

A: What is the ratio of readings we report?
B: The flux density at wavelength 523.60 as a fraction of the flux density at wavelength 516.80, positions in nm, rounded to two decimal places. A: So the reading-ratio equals 1.34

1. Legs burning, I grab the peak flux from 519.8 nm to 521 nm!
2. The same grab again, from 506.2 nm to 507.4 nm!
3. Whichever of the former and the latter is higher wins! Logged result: 7.33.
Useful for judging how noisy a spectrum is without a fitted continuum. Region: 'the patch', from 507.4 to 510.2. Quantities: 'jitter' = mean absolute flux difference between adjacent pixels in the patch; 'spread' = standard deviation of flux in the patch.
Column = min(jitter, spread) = 0.35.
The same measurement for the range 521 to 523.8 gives 0.21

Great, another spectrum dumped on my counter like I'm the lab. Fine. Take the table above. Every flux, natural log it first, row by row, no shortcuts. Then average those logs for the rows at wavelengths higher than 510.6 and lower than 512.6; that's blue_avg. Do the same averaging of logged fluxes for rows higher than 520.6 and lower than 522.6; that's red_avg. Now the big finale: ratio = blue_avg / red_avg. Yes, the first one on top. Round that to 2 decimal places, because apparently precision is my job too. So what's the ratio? 0.99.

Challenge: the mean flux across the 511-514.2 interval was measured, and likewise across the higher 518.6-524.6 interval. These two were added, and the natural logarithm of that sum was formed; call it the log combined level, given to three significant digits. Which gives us 2.67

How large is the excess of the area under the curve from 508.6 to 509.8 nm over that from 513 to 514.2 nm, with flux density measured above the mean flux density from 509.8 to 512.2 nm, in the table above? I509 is 0.43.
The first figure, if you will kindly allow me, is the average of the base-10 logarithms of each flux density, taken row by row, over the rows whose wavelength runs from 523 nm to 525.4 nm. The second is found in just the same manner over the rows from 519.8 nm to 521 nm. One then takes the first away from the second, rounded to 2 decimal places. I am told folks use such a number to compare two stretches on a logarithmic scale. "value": -0.03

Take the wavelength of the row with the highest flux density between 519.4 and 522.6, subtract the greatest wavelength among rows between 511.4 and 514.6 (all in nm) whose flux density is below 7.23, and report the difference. 7.60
